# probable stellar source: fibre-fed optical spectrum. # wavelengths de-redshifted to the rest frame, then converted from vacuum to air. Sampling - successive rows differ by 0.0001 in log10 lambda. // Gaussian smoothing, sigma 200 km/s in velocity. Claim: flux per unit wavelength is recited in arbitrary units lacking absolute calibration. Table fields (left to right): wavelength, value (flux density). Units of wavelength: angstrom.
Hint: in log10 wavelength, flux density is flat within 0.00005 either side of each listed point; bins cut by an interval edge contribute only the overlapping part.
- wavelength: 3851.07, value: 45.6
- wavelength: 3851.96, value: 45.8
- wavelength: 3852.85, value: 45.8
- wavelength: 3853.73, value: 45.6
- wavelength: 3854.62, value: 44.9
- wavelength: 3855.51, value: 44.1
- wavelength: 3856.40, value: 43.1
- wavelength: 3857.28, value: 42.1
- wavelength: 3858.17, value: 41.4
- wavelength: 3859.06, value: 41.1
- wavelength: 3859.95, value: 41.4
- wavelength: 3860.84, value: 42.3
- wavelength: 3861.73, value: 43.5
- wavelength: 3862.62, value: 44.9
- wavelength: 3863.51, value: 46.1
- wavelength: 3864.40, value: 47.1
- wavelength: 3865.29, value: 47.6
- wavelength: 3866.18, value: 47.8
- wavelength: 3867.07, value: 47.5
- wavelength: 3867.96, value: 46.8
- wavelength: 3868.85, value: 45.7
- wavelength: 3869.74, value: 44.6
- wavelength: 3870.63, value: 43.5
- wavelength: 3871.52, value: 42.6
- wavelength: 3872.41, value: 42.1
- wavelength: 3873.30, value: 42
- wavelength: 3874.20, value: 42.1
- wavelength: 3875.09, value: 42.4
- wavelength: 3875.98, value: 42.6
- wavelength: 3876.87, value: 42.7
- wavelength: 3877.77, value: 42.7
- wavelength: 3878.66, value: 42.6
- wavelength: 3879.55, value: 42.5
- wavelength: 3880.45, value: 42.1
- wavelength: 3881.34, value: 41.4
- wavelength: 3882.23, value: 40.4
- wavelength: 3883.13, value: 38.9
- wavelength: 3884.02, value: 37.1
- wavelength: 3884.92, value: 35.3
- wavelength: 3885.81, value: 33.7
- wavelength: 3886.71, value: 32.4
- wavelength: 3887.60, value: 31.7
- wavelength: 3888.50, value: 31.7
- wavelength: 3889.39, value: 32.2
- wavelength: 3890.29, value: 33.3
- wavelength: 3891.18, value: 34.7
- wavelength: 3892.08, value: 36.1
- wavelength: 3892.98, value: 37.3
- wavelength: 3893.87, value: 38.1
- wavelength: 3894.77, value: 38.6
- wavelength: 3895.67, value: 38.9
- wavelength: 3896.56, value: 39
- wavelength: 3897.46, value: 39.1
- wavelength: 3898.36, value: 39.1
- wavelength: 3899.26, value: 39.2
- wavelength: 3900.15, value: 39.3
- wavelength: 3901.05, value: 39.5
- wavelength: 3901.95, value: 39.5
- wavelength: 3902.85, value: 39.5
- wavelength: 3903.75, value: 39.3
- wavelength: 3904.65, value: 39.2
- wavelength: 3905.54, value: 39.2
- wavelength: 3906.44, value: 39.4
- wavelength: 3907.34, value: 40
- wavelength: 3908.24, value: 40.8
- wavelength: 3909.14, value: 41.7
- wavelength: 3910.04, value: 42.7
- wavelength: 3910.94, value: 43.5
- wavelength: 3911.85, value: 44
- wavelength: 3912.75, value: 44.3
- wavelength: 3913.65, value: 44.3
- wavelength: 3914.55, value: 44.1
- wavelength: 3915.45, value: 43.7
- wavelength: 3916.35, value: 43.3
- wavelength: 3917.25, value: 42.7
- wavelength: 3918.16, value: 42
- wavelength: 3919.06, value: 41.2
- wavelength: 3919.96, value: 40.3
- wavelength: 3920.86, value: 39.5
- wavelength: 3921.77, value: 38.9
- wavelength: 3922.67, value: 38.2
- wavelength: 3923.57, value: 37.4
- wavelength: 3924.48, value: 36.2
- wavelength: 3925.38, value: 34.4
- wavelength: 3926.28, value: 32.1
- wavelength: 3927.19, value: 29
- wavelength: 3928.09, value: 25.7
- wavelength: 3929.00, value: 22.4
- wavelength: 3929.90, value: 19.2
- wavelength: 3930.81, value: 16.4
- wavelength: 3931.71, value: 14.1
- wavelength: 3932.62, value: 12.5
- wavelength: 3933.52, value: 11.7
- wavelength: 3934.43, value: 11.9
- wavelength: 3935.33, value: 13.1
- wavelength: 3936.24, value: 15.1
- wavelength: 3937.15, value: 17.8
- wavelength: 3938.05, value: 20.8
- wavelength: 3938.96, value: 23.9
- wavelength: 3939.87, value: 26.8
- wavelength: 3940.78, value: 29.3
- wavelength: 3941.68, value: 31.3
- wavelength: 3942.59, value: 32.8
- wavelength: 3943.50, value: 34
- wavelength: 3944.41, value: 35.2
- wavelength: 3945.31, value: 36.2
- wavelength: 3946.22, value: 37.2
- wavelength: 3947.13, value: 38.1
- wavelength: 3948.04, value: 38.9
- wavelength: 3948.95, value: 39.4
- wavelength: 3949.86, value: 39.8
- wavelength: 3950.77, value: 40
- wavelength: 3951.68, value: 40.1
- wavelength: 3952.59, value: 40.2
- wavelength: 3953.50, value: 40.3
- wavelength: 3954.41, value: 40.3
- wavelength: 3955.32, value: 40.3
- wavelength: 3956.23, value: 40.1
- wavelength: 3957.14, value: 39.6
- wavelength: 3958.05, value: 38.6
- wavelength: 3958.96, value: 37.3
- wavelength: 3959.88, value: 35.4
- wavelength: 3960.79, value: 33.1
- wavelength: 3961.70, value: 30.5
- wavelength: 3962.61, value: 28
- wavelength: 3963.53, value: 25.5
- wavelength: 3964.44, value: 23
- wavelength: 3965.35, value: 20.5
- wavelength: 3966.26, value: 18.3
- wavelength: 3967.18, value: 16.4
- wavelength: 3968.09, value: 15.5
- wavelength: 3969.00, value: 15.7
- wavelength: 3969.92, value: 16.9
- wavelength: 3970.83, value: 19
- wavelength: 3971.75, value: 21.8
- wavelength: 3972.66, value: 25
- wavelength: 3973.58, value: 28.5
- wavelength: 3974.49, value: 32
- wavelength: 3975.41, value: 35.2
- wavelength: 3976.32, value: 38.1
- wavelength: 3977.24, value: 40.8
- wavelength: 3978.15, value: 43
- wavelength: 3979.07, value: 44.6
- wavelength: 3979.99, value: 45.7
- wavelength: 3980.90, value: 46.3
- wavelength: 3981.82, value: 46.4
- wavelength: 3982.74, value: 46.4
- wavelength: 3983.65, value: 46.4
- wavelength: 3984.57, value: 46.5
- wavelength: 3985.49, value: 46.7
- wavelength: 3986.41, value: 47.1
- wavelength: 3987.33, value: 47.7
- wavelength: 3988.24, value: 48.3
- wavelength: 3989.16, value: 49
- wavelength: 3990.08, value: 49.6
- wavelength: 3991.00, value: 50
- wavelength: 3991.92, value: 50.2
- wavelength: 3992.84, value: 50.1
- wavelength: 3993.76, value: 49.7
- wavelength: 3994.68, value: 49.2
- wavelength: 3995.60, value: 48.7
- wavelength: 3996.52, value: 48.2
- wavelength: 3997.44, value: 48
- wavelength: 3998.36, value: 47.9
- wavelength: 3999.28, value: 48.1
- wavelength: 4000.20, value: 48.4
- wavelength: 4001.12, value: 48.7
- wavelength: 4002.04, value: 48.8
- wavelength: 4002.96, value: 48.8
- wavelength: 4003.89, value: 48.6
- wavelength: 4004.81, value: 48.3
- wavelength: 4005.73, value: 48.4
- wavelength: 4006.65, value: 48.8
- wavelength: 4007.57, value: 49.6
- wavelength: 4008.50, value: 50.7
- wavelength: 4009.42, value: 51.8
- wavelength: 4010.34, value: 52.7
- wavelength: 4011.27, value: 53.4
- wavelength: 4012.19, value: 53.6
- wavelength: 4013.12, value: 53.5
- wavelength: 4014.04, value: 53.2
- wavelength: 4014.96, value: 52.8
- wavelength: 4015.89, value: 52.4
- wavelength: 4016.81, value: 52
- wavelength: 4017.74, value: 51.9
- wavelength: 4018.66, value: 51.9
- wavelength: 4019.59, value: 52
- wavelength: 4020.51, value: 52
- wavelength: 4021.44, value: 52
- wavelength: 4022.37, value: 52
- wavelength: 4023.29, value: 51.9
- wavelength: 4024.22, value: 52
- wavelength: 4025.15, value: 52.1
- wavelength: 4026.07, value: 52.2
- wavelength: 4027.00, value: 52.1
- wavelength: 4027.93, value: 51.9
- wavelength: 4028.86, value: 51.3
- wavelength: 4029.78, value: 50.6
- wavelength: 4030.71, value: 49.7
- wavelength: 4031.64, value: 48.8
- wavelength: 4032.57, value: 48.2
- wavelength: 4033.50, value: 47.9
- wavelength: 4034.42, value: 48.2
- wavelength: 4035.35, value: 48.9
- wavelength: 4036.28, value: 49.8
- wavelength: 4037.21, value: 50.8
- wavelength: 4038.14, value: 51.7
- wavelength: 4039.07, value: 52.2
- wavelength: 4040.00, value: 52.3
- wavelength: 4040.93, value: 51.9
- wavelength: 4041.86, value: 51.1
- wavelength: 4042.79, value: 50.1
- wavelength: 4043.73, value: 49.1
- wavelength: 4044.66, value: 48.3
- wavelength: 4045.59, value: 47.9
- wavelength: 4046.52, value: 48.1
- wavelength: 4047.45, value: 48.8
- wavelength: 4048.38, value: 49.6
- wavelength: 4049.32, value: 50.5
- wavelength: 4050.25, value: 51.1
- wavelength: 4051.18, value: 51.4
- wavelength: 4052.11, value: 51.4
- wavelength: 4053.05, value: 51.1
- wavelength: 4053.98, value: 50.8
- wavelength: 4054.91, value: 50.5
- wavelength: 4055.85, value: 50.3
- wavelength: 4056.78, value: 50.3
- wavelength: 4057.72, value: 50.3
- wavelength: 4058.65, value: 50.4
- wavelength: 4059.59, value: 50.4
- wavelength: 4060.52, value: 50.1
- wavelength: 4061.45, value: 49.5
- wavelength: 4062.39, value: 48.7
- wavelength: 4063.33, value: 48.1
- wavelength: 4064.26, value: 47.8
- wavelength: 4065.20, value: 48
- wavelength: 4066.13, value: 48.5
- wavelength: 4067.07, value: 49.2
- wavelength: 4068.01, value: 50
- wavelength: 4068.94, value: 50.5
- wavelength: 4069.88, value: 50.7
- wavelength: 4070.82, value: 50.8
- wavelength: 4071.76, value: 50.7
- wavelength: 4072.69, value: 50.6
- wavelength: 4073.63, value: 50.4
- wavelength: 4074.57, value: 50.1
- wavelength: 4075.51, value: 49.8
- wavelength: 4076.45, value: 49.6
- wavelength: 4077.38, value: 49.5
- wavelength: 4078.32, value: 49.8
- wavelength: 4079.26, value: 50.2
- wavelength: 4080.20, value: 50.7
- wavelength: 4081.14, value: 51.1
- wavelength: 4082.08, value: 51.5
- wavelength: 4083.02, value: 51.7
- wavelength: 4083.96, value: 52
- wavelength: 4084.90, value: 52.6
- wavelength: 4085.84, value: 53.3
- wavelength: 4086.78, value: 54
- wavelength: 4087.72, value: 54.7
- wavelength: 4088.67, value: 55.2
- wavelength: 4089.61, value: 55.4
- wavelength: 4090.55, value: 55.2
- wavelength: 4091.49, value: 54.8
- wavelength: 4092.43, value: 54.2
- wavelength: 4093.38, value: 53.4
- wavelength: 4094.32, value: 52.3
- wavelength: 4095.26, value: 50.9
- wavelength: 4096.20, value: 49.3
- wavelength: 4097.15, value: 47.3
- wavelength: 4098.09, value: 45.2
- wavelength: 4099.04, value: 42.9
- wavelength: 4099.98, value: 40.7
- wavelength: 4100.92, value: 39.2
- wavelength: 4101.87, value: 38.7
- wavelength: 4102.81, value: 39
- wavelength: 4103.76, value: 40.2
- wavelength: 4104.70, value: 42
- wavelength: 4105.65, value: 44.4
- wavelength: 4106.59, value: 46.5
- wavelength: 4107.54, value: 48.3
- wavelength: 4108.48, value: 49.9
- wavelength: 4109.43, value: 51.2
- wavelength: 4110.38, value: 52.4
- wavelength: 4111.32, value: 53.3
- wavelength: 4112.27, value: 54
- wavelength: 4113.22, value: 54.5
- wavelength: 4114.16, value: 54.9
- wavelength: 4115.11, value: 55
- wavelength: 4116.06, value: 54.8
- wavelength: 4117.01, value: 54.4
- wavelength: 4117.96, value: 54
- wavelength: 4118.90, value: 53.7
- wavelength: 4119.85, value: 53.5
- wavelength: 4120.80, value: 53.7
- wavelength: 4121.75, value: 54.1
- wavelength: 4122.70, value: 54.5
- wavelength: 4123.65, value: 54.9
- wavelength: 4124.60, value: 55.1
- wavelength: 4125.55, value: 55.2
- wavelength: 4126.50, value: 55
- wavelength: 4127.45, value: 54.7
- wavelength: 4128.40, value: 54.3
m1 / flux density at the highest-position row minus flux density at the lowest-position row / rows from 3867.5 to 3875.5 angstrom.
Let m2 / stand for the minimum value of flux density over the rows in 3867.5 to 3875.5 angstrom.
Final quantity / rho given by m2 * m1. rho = -185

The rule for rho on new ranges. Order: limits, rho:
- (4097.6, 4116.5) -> 372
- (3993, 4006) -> -62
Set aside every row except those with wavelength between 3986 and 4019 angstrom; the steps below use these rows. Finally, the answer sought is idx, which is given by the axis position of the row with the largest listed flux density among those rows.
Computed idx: 4012.19 angstrom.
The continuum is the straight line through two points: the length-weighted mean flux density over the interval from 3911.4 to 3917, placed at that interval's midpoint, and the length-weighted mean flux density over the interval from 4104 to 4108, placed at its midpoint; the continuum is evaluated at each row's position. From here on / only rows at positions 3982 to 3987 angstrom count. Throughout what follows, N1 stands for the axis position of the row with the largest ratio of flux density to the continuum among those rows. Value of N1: 3986.41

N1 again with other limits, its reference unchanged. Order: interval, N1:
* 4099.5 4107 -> 4106.59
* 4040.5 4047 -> 4040.93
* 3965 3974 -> 3973.58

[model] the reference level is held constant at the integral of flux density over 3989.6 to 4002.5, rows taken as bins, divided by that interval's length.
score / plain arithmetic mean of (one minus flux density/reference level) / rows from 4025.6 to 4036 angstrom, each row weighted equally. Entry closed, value -0.021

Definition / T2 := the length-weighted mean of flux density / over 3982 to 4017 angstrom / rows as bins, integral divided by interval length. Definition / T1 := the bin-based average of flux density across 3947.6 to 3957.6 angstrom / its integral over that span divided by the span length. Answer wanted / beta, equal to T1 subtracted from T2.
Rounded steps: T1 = 40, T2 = 49.5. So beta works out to 10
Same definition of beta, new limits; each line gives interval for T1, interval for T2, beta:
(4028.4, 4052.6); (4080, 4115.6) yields 0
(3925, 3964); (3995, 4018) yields 20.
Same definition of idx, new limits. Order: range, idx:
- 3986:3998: 3991.92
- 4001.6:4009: 4008.50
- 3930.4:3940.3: 3939.87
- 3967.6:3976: 3975.41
